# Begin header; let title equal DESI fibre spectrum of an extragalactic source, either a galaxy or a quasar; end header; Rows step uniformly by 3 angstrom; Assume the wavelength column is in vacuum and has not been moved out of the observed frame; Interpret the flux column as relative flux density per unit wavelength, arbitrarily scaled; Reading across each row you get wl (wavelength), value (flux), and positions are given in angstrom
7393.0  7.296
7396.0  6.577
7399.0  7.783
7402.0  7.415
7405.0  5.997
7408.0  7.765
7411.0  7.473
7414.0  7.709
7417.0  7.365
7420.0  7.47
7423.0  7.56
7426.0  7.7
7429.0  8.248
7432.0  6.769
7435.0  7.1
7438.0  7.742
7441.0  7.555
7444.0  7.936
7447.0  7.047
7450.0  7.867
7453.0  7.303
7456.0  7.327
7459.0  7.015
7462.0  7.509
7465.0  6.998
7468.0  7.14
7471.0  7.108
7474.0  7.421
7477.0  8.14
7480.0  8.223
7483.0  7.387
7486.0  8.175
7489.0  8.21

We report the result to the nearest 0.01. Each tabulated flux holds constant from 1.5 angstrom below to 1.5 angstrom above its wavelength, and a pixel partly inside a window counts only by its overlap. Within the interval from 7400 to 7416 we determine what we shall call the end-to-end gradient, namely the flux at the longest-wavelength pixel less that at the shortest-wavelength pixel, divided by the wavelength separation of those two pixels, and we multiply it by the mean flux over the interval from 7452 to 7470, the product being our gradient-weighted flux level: 0.18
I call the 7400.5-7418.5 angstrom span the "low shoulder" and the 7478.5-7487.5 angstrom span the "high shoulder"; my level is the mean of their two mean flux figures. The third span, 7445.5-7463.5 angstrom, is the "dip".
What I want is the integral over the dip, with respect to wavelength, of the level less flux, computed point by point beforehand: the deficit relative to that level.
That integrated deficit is 4.7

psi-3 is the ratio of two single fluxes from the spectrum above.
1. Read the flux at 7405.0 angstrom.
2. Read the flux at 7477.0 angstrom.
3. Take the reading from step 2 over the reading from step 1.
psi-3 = 1.357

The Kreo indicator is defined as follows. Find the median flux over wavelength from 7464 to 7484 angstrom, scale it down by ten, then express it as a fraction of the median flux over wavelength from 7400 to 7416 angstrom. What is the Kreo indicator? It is 0.099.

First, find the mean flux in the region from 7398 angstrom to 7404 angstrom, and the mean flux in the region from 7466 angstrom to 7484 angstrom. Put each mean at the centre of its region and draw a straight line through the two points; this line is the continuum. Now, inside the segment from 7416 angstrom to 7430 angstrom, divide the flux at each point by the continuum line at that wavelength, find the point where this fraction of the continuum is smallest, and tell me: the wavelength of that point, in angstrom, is 7417.0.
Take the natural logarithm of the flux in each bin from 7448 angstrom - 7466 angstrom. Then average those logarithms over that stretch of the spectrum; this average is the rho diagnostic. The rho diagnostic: 1.99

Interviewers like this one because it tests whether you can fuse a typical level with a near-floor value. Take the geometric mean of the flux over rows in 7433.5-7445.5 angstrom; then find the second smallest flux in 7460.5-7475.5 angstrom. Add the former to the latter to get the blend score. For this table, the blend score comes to 14.7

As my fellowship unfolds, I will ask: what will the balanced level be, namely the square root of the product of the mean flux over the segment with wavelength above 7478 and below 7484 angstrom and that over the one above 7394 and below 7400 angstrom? 7.49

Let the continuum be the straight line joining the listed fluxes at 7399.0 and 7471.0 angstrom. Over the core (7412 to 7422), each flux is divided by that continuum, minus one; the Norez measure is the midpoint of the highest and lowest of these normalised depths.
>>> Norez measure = -0.012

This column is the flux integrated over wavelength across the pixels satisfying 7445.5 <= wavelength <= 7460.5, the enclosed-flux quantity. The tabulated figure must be 109.7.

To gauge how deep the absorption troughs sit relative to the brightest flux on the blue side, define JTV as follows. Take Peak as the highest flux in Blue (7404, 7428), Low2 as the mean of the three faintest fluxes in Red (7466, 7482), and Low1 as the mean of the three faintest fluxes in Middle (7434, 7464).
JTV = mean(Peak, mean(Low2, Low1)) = 7.45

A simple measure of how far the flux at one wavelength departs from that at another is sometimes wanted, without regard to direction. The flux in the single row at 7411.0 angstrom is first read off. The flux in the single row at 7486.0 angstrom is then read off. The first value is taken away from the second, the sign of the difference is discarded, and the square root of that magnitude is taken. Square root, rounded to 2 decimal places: 0.84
